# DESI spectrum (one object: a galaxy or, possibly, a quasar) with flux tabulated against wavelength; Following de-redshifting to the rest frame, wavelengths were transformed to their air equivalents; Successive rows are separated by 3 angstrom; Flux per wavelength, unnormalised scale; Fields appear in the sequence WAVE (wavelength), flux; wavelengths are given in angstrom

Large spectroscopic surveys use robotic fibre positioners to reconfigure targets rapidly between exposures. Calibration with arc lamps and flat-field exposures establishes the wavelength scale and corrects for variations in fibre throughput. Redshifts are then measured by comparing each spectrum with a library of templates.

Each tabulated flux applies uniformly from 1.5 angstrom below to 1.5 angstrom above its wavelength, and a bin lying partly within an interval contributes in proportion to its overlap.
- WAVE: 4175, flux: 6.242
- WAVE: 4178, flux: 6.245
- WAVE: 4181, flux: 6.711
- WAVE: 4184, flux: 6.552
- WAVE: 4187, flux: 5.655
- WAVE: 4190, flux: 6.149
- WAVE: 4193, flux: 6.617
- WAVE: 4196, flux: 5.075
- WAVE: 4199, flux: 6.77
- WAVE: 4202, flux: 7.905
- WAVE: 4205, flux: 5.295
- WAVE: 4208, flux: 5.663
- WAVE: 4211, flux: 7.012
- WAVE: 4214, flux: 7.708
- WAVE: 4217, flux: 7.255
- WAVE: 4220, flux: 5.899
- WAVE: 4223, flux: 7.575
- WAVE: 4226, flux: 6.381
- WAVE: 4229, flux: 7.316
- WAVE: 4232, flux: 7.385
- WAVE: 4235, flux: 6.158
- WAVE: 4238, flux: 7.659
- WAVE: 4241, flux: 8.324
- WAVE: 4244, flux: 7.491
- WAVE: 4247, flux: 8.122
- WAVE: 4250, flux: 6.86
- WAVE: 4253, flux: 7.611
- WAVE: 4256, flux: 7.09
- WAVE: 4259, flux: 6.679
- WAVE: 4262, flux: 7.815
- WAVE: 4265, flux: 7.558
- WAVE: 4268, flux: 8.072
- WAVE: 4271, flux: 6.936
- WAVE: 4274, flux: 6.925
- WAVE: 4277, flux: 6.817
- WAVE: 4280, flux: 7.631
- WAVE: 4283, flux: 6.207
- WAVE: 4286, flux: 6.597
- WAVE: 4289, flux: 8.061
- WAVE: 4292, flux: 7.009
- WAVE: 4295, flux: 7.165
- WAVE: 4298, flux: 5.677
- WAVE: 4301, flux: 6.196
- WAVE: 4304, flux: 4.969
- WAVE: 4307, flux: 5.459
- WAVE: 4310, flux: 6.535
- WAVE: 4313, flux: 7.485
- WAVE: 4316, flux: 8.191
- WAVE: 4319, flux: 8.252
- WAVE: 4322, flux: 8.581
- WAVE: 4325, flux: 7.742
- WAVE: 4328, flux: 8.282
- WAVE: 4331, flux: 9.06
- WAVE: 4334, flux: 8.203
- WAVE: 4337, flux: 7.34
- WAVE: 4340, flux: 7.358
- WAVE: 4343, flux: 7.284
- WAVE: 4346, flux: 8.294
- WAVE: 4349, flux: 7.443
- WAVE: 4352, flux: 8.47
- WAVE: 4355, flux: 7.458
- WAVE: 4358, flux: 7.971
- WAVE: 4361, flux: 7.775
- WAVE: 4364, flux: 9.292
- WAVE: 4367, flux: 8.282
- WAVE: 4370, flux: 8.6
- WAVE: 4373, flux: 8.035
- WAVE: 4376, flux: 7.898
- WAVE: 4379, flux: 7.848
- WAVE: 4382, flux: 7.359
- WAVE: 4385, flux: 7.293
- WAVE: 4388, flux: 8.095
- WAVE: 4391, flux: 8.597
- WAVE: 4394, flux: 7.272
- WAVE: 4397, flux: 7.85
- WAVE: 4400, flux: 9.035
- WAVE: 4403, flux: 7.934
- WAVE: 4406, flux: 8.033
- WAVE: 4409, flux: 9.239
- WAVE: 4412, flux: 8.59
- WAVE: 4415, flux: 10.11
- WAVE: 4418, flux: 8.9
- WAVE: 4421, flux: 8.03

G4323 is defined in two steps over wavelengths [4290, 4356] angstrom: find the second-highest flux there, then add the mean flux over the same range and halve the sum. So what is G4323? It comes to 8.0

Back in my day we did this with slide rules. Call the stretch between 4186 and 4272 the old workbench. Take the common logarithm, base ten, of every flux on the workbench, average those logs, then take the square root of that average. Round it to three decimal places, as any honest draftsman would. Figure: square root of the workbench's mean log 0.916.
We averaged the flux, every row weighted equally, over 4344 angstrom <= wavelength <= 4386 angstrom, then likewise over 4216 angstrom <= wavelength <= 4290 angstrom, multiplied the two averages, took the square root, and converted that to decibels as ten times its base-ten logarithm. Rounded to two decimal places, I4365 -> 8.81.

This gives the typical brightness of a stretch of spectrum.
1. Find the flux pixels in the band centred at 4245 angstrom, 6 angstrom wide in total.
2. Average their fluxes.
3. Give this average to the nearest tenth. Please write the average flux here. 7.8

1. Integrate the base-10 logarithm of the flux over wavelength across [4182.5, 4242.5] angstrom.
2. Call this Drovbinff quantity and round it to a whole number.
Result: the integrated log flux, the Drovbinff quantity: 49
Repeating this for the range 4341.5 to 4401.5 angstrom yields 54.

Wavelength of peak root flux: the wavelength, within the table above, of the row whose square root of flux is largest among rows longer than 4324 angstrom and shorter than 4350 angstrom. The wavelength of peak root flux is 4331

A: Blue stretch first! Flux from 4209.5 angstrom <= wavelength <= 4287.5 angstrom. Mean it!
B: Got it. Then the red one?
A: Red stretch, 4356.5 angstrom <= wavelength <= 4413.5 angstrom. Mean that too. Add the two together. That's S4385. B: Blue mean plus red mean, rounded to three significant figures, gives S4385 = 15.4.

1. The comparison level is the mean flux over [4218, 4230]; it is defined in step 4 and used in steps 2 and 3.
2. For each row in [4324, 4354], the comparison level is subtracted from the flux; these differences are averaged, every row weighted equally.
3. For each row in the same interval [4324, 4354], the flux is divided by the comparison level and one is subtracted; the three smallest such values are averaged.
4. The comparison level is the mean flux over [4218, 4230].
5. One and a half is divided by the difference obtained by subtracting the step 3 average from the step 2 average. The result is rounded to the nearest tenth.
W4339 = 1.4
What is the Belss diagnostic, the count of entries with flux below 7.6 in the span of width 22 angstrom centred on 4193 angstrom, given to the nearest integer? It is 6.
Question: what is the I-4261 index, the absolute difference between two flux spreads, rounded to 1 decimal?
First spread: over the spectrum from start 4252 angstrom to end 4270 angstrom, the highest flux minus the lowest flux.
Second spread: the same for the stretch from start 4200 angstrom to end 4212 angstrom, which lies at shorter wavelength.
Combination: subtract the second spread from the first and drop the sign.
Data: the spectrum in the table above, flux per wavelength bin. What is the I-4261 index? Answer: 1.2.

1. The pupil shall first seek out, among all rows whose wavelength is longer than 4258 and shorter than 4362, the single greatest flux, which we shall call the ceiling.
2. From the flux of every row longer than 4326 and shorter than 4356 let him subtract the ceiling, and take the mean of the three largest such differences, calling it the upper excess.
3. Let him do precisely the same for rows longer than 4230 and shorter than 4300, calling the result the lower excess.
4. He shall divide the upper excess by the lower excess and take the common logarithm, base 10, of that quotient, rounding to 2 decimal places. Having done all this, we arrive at -0.29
